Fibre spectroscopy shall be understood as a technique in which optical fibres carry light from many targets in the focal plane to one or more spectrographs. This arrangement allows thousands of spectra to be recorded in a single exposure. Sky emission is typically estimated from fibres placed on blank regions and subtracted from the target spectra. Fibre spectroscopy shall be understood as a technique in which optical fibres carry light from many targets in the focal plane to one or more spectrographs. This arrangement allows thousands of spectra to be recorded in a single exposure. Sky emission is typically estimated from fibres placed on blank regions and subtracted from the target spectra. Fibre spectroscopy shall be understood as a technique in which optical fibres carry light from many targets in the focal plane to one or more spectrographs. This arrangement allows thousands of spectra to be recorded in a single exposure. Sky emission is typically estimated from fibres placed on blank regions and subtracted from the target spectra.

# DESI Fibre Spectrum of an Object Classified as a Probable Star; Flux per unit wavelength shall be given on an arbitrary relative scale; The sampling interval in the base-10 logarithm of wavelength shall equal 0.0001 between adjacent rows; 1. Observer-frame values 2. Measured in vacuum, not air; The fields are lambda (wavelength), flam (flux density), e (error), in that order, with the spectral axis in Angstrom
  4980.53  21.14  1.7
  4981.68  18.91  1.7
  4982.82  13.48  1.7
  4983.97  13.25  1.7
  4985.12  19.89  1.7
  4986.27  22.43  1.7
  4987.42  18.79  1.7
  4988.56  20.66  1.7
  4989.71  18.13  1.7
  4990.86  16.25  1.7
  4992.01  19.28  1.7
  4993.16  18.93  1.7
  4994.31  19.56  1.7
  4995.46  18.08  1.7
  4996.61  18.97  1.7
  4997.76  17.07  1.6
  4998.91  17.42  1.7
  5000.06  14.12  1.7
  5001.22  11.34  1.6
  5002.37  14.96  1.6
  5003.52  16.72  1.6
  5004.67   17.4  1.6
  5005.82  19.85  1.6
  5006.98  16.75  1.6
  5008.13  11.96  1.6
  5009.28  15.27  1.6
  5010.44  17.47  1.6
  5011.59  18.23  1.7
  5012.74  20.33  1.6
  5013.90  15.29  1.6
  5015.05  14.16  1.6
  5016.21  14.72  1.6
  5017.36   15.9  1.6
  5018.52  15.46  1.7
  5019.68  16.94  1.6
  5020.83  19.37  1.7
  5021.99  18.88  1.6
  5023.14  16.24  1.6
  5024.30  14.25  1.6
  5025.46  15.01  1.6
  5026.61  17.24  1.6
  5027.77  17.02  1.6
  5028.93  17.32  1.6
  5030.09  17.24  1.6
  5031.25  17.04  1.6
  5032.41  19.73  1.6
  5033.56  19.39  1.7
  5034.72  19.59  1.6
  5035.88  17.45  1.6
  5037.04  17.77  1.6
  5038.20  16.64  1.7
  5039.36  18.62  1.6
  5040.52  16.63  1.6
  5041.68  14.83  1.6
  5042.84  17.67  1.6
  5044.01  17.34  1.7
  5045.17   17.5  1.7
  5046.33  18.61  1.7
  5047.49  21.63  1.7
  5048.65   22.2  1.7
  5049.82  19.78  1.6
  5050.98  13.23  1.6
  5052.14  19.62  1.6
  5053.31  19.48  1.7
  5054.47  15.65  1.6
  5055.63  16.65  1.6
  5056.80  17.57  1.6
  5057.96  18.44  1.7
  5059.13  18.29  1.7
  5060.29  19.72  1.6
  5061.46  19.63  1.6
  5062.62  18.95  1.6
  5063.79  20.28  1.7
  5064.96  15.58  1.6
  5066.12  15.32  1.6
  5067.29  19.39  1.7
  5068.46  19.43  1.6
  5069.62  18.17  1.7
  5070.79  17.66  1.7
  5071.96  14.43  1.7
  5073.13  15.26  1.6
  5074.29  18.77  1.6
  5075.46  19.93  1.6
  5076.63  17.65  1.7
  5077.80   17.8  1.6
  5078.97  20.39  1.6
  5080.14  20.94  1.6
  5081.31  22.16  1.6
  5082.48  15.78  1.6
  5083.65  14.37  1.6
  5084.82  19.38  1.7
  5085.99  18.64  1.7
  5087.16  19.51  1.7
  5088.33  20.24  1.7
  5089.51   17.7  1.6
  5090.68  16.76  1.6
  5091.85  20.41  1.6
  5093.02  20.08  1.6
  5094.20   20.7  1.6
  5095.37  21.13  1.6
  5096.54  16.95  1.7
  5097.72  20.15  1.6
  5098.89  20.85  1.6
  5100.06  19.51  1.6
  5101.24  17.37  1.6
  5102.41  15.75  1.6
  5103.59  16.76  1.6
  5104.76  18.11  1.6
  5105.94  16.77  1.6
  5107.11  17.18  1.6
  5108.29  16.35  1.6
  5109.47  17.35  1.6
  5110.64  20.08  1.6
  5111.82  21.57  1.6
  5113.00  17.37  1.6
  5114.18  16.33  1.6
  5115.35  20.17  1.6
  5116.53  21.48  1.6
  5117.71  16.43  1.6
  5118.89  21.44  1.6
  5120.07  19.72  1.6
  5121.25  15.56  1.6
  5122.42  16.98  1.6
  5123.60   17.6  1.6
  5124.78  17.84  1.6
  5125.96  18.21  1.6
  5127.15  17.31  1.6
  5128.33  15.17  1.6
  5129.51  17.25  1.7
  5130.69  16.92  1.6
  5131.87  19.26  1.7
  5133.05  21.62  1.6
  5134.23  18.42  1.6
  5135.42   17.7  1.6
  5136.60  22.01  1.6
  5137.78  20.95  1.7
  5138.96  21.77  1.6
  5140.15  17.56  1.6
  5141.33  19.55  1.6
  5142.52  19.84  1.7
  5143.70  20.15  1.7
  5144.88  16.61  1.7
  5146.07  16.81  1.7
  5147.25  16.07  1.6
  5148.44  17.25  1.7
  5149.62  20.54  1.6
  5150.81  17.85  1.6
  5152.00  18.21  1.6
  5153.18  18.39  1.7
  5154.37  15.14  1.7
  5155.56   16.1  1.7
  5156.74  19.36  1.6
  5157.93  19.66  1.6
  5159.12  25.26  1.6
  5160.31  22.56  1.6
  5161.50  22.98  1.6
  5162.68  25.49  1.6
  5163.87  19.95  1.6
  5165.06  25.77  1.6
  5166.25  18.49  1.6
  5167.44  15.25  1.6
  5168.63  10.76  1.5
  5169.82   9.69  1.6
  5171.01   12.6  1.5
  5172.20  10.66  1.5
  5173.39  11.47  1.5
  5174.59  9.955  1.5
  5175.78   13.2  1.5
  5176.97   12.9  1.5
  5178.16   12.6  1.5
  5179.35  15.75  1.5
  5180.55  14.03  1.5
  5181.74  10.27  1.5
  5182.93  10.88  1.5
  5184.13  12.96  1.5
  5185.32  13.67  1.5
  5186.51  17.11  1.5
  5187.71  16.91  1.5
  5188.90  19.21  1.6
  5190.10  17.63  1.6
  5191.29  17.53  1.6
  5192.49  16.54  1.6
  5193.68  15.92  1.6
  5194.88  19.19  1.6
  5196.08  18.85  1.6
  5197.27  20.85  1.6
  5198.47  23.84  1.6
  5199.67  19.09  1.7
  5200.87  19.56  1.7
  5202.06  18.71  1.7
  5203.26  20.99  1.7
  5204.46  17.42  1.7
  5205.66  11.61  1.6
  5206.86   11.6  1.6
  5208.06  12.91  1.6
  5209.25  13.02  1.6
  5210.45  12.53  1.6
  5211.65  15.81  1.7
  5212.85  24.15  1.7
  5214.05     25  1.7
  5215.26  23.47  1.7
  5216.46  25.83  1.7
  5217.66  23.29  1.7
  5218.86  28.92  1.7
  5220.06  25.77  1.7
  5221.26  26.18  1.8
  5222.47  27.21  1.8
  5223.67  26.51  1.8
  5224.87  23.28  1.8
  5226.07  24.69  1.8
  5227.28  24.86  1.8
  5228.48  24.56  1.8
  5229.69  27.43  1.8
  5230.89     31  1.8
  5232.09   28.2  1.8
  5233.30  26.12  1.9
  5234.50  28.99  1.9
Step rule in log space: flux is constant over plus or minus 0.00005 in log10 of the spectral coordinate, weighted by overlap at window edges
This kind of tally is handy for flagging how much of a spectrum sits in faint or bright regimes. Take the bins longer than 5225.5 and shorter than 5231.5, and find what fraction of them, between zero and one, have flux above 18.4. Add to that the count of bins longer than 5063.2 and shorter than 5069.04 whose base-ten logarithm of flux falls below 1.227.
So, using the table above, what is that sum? 3.0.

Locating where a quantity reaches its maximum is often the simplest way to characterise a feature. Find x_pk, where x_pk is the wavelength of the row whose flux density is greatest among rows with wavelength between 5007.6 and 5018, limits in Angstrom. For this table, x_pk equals 5012.74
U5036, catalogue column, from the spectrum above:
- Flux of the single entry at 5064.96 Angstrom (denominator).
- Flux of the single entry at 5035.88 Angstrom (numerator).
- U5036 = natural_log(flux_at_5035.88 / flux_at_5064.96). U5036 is 0.1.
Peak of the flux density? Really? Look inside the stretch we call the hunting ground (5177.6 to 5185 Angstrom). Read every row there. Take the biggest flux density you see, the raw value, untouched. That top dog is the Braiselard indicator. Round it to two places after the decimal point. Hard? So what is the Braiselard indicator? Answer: 15.75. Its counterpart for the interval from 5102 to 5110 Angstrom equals 18.11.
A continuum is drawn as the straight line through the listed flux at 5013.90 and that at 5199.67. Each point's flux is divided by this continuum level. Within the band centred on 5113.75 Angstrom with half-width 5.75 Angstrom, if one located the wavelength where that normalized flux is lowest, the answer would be 5114.18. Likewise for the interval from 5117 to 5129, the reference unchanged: 5128.33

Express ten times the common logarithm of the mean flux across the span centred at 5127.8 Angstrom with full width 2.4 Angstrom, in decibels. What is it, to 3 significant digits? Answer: 12.1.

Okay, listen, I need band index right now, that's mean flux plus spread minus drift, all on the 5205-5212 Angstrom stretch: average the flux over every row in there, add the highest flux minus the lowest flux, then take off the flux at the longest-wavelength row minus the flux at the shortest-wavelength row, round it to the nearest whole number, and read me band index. 13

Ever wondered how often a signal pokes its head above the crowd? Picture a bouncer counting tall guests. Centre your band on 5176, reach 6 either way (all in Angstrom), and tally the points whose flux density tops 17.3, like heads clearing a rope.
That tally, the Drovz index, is 0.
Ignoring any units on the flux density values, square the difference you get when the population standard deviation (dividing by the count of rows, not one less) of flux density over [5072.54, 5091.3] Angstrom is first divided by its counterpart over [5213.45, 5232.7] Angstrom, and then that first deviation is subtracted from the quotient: 1.2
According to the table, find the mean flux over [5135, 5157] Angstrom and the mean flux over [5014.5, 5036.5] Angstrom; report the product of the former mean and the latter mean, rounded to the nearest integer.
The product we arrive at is 315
